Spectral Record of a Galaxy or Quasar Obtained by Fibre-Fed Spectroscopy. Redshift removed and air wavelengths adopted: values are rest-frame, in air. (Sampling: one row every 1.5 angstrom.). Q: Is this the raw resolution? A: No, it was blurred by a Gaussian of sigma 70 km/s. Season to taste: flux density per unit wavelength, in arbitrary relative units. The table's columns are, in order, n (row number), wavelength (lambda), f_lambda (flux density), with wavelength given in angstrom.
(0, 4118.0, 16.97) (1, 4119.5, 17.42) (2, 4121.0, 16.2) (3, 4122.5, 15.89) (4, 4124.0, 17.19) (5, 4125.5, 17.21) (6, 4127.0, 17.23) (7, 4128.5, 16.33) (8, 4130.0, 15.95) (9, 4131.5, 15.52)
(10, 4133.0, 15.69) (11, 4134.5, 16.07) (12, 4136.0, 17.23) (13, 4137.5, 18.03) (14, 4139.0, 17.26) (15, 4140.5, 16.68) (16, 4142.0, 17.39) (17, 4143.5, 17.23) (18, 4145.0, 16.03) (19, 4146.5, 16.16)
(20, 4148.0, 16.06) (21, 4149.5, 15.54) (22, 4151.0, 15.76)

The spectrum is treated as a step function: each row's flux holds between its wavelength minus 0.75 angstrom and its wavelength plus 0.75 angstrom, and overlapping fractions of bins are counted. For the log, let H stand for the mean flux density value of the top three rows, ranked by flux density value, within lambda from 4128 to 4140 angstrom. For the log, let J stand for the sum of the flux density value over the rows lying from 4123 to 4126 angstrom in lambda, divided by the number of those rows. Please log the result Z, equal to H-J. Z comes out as 0.3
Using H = 17.5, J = 17.2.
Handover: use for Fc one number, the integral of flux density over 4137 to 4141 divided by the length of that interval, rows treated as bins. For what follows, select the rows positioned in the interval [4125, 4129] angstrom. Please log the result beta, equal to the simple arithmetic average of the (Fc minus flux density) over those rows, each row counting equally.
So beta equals 0.4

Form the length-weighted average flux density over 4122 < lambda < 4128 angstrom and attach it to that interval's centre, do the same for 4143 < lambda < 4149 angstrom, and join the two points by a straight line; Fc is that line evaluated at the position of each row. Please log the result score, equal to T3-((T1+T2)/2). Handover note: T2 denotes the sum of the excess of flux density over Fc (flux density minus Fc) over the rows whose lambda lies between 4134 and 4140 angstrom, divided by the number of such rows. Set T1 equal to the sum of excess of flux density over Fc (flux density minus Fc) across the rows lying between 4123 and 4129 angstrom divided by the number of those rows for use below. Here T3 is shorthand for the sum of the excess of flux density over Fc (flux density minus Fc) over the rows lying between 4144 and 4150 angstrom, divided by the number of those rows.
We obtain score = -0.7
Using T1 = 0.1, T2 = 0.58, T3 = -0.32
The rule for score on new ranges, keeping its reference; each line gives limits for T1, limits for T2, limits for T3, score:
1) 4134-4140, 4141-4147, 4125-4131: -0.6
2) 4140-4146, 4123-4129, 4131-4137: -0.8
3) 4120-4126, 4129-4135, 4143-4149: 0.7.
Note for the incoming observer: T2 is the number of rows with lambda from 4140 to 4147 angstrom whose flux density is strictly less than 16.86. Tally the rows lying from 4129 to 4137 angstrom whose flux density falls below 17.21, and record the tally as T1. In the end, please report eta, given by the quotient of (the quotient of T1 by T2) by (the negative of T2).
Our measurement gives -0.4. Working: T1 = 4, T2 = 3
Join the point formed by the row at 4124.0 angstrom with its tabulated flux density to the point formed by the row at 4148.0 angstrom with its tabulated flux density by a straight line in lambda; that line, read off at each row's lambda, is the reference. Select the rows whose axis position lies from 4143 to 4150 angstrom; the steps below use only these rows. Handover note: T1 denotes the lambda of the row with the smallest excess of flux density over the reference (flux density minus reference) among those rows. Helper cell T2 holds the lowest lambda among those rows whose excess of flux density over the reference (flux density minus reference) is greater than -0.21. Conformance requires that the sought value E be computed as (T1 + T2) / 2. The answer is 4146.5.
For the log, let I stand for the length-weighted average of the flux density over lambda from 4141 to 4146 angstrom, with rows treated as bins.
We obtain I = 16.8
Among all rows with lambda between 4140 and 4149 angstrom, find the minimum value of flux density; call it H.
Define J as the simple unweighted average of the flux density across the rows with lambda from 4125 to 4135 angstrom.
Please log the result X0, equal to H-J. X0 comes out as -0.3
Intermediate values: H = 16.03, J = 16.3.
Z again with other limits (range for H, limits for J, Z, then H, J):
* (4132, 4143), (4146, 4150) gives 1.6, 17.6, 15.9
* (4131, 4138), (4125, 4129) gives 0.2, 17.1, 16.9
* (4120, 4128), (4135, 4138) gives -0.4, 17.2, 17.6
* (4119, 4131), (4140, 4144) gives 0.2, 17.3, 17.1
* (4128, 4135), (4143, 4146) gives -0.5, 16.1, 16.6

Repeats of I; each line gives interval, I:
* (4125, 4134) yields 16.3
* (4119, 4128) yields 16.8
